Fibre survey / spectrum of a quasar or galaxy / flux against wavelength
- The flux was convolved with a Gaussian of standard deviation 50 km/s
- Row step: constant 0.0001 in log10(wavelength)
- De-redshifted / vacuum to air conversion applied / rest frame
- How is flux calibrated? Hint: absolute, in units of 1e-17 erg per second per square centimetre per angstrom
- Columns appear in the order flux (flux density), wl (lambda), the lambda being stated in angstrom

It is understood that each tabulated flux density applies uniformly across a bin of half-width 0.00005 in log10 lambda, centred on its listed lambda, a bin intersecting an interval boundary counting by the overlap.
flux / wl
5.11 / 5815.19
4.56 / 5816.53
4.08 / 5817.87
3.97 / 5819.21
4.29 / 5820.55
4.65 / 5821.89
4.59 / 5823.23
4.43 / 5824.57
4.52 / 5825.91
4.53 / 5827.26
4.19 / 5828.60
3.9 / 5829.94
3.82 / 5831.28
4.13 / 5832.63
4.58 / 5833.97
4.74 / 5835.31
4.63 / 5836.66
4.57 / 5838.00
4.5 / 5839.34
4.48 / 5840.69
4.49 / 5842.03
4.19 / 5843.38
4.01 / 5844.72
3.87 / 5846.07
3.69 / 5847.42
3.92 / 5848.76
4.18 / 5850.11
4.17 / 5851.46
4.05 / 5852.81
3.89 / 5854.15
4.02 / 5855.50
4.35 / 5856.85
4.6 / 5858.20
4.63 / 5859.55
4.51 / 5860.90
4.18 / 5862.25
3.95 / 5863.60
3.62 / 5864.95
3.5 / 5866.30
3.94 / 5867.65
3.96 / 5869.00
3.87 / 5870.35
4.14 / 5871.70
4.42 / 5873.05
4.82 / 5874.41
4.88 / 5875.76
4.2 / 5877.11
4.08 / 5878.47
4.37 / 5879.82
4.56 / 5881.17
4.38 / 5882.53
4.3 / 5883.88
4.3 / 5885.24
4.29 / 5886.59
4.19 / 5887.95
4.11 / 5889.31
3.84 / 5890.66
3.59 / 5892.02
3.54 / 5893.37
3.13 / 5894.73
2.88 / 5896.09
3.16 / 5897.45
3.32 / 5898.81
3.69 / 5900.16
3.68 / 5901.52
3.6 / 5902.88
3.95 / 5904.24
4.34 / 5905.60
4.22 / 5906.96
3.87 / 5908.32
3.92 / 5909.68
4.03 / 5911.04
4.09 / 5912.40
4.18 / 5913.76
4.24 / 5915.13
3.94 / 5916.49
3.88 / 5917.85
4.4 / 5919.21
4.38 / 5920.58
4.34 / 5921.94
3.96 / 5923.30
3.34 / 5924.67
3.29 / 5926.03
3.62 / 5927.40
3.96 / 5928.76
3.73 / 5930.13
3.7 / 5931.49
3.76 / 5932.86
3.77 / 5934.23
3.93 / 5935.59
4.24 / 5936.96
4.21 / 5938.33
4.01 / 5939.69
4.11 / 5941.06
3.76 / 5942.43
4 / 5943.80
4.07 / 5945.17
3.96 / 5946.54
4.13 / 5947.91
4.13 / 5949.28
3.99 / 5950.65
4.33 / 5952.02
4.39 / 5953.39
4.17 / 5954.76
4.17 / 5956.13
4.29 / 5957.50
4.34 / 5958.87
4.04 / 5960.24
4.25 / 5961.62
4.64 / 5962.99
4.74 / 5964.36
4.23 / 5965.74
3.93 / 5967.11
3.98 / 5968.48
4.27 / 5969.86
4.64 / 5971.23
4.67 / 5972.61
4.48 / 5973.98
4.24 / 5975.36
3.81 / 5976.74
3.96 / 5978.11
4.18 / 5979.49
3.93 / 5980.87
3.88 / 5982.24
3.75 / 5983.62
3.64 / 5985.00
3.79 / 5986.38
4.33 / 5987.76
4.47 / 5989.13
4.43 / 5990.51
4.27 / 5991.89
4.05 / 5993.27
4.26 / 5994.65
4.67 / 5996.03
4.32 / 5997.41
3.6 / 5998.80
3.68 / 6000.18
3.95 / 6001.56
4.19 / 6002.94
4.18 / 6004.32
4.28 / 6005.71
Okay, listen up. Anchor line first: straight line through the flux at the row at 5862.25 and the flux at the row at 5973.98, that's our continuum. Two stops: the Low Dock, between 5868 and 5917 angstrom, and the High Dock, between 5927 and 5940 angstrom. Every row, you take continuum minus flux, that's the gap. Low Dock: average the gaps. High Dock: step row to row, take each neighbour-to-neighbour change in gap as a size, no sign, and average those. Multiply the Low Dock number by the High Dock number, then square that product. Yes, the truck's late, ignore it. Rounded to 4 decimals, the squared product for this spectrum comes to 0.0016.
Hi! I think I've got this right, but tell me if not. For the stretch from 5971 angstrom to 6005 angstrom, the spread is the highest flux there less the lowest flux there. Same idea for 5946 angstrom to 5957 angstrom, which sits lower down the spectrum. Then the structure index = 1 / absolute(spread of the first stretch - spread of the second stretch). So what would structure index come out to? 1.6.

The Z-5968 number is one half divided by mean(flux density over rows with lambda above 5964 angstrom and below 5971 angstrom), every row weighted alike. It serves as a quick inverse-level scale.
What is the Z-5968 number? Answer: 0.118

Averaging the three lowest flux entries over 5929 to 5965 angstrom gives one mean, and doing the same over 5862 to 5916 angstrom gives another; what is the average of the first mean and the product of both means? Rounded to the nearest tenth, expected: 7.6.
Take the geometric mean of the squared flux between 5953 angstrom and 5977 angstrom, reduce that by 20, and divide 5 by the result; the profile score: -3.1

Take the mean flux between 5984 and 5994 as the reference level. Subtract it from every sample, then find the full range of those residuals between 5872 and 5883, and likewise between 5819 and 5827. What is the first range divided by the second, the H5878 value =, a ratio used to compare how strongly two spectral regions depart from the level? 1.2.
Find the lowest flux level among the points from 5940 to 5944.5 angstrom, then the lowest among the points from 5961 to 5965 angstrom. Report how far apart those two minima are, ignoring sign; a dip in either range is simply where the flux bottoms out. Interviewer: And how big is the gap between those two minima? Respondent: 0.49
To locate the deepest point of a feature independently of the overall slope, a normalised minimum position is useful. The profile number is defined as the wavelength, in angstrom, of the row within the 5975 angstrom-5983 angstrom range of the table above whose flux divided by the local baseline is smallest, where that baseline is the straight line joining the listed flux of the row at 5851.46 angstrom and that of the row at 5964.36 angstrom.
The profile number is 5976.74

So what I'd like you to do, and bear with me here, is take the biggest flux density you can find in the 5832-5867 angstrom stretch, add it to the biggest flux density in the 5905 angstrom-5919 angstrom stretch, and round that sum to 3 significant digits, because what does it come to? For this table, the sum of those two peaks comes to 9.08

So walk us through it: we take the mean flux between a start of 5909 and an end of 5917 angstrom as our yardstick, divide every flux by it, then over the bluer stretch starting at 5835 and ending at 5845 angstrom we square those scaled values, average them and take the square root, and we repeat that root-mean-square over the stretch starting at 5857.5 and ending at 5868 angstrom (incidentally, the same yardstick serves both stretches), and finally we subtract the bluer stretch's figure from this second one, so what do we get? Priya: -0.08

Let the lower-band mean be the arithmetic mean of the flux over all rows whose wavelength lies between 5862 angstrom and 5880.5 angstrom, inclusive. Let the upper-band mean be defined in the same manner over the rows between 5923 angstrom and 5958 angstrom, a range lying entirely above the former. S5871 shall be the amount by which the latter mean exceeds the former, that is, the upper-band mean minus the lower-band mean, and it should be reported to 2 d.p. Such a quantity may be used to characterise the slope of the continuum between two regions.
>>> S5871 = -0.18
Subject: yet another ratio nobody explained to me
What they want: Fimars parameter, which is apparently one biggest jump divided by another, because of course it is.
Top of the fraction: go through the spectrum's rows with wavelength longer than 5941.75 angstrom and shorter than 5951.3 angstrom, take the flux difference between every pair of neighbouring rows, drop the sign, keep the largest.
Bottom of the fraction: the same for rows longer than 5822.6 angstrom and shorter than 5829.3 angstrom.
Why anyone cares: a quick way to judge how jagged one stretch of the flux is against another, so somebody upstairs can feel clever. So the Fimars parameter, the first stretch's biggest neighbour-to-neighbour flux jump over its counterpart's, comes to 0.7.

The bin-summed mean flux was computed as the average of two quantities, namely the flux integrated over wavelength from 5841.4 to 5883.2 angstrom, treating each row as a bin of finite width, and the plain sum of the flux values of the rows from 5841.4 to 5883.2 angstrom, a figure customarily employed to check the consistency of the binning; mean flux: 152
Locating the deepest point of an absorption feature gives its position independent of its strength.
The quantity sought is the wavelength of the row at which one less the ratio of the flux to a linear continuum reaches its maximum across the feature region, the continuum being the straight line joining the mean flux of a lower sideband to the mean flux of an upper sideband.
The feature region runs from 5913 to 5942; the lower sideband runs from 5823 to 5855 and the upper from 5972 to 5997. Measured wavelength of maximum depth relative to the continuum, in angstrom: 5926.03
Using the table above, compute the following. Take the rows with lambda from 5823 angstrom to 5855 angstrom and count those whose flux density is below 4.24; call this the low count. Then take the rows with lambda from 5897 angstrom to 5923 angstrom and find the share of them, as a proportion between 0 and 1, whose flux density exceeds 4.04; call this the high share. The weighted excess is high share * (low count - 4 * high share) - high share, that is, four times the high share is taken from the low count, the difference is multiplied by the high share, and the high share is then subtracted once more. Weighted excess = 4.3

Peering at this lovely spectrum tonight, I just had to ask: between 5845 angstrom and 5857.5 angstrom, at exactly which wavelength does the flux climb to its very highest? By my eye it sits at 5856.85 angstrom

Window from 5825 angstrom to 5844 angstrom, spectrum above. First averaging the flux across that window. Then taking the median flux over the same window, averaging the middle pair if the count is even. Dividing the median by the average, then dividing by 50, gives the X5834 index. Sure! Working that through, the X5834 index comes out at 0.0205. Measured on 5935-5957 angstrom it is 0.0201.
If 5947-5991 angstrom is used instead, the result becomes 0.0201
